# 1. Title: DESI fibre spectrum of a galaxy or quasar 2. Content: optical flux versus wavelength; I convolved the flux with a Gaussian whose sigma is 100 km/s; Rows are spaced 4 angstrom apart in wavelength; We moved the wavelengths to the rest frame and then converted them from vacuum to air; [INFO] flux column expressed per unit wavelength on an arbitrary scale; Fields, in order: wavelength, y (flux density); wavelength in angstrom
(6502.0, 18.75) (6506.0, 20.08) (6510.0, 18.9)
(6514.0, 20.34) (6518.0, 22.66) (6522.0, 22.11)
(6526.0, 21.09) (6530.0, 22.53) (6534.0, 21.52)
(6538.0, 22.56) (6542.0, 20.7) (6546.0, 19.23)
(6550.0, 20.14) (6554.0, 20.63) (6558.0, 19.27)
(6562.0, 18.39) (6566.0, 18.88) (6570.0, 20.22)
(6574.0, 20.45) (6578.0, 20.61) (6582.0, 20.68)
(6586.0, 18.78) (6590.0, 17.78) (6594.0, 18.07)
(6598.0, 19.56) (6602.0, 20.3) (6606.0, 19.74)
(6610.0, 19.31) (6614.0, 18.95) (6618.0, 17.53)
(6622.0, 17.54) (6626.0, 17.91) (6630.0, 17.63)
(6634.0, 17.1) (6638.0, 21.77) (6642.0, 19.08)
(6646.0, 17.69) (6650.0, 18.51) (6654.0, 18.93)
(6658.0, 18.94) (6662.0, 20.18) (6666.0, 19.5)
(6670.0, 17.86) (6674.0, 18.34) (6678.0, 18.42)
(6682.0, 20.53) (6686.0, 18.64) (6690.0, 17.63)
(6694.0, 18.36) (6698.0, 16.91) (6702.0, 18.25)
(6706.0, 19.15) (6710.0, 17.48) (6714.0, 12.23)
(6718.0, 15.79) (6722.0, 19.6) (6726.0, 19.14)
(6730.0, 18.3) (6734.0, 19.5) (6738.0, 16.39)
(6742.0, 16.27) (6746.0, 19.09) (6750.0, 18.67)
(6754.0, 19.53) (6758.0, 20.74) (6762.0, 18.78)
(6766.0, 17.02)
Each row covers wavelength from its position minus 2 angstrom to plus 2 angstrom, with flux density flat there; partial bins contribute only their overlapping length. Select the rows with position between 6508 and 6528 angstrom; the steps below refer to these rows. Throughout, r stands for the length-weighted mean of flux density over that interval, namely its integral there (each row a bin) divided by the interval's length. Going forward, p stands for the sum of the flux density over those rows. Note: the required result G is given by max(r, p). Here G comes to 105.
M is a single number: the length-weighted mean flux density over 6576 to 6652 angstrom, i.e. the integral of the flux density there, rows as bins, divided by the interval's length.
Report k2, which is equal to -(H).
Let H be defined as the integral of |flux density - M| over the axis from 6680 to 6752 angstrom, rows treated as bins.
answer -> -101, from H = 101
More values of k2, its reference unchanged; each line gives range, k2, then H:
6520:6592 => -117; 117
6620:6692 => -69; 69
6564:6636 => -74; 74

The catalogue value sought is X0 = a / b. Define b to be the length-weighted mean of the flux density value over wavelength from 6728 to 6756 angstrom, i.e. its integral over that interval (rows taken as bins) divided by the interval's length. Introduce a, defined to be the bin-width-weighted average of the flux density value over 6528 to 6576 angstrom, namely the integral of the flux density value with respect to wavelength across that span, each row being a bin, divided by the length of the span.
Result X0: 1.12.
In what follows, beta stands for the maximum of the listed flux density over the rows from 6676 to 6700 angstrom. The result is 20.53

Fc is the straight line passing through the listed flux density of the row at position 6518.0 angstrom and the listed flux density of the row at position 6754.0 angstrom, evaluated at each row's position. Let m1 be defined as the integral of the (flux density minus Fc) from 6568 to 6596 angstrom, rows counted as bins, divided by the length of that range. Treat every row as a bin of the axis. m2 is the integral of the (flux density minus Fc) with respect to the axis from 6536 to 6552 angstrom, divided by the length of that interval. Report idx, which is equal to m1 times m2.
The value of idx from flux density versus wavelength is 4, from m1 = -2.3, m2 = -1.7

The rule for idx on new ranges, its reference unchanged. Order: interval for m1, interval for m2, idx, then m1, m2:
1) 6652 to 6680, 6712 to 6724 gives 8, -1.8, -4.1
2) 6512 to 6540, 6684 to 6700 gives 2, -0.7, -2.5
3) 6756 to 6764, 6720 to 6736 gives 0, 0.3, -0.7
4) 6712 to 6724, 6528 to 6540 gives 1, -4.1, -0.2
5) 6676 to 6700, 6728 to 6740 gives 3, -2.0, -1.7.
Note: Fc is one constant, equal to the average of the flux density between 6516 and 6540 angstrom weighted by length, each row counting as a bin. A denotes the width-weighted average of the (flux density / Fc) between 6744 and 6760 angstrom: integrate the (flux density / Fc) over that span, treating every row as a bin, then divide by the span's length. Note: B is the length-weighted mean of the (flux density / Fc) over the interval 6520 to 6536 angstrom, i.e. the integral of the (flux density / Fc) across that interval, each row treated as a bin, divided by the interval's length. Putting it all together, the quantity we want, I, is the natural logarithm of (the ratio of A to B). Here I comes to -0.11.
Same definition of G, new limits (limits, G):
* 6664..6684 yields 95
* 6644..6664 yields 94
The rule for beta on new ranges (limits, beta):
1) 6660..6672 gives 20.18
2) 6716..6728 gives 19.6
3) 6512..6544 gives 22.66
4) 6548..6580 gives 20.63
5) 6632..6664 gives 21.77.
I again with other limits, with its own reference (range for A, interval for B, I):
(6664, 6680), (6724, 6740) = 0.01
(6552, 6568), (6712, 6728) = 0.14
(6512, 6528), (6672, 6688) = 0.13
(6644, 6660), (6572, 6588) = -0.08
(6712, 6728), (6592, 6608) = -0.15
